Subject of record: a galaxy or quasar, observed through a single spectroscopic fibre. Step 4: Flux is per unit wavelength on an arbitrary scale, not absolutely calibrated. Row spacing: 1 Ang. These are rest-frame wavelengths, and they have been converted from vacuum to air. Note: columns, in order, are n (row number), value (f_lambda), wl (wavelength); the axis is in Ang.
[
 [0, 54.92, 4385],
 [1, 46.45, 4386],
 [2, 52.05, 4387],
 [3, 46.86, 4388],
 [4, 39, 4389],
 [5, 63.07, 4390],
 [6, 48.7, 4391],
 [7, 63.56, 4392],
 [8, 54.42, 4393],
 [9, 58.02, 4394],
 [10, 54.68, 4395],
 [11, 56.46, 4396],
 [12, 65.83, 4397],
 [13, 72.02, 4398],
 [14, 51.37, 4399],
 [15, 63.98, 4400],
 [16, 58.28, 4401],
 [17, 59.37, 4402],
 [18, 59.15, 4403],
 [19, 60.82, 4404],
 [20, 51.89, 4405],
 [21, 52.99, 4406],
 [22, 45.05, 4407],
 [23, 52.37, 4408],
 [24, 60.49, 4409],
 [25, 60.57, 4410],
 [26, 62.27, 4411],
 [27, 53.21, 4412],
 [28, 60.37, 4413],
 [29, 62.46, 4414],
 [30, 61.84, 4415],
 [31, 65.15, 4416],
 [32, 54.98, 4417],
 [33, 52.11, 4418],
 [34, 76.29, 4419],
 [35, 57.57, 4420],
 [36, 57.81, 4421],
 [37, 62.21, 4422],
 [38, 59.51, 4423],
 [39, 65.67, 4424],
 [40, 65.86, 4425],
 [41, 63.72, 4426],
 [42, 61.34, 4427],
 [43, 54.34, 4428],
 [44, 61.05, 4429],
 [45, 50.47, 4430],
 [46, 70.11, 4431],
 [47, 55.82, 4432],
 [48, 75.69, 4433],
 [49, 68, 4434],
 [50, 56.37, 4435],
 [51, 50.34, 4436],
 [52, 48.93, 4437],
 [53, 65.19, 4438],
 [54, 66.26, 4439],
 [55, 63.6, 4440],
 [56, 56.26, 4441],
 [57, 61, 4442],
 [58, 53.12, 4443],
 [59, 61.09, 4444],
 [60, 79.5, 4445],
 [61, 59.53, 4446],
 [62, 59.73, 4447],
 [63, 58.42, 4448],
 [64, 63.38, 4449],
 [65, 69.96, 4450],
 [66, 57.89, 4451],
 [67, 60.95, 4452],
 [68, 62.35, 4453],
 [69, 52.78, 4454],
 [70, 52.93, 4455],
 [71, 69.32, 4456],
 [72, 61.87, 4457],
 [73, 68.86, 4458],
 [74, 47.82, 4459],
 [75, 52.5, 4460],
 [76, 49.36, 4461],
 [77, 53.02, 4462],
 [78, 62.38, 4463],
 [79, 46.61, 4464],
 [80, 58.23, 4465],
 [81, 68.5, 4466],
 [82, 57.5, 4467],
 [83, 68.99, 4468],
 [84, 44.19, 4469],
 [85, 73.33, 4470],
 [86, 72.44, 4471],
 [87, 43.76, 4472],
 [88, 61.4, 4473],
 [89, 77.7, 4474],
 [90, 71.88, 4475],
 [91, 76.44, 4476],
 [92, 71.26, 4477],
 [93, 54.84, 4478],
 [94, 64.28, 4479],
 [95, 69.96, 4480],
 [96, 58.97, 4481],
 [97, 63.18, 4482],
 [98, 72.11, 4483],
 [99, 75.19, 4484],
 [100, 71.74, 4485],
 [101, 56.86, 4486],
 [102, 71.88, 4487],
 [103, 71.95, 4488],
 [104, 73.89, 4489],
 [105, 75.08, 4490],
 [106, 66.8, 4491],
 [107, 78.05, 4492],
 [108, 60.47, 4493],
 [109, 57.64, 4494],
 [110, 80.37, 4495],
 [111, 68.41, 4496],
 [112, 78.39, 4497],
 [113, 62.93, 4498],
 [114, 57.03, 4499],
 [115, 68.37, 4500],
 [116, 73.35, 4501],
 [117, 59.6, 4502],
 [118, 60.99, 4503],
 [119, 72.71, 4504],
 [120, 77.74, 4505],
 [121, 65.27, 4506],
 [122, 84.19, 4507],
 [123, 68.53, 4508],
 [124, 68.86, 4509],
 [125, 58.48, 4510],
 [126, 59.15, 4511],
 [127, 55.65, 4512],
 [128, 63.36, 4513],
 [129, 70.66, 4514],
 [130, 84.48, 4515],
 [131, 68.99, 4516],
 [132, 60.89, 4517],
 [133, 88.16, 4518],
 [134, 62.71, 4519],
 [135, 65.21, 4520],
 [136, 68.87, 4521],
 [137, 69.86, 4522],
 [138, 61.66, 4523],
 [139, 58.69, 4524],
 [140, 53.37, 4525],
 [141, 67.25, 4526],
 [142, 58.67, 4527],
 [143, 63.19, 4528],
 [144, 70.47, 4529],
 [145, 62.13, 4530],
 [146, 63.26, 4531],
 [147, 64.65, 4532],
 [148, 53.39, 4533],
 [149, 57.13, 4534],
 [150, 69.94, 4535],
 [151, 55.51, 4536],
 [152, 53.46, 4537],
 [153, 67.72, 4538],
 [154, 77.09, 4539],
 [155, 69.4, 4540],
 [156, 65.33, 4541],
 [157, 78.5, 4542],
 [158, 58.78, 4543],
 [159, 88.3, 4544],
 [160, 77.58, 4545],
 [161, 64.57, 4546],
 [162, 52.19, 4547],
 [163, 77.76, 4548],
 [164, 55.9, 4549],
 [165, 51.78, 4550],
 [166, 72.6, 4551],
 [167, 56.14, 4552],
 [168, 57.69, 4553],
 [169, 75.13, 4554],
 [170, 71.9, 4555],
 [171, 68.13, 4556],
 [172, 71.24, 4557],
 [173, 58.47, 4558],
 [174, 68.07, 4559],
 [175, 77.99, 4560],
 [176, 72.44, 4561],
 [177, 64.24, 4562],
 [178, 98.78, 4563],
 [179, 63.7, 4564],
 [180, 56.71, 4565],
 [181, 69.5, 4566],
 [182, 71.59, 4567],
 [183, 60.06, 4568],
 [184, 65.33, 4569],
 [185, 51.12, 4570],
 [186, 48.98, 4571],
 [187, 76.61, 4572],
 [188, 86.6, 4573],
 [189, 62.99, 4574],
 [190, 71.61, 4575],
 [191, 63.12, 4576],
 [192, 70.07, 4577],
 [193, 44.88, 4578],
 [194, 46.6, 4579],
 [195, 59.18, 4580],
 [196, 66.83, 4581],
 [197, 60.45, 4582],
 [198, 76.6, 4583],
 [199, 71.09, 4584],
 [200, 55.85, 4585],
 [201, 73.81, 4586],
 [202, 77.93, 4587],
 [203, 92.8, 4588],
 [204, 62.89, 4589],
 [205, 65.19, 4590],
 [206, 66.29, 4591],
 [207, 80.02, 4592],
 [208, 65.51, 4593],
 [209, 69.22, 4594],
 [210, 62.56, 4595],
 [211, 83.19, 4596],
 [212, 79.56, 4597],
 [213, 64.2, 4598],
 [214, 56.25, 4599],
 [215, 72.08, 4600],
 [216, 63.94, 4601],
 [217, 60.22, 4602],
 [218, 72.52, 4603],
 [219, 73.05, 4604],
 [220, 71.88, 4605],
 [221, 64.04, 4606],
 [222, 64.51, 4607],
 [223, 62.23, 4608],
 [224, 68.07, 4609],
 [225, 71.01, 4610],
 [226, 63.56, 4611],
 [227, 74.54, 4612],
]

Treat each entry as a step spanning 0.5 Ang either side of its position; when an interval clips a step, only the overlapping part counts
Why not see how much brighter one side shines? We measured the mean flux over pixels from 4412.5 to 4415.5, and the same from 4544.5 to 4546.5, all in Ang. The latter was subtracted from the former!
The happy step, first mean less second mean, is -10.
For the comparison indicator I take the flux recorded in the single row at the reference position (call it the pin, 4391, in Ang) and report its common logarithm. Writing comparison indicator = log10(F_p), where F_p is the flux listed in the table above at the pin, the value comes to 1.69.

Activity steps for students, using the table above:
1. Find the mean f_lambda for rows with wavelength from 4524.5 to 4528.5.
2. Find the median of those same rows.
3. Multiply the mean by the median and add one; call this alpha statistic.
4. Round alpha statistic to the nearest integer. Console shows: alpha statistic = 3695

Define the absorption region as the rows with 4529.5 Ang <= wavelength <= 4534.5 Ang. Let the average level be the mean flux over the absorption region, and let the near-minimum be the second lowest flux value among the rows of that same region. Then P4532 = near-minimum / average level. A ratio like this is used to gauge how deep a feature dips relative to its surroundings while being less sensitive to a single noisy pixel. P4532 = 0.950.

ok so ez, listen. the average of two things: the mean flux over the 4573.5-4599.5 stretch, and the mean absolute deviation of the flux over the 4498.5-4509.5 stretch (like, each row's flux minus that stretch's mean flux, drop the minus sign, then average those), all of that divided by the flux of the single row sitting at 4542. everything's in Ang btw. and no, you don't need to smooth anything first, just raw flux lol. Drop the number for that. 0.47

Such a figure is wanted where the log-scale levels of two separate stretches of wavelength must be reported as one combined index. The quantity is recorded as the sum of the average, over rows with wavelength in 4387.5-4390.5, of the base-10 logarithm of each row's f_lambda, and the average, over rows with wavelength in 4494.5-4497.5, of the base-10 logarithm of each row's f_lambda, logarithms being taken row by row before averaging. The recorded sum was 3.57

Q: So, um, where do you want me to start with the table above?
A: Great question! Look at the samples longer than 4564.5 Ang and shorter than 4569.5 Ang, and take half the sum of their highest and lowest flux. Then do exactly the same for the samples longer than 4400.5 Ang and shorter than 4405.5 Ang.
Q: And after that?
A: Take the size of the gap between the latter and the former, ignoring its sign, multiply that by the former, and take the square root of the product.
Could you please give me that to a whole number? 22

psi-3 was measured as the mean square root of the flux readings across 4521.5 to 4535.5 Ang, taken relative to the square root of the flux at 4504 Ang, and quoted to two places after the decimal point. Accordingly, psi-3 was 0.93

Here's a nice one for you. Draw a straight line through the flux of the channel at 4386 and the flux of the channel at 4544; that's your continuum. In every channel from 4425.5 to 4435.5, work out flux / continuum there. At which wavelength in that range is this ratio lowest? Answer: 4430 Ang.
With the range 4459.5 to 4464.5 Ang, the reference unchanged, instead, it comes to 4464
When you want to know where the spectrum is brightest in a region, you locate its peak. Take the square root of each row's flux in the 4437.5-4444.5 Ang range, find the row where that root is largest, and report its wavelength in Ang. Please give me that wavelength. 4439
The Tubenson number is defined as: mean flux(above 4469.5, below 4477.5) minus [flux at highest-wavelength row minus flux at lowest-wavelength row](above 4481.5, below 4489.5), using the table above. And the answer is 58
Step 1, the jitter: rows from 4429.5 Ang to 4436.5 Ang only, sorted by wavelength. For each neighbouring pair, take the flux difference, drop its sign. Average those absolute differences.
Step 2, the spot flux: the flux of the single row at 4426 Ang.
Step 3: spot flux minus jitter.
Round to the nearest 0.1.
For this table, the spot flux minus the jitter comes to 50.5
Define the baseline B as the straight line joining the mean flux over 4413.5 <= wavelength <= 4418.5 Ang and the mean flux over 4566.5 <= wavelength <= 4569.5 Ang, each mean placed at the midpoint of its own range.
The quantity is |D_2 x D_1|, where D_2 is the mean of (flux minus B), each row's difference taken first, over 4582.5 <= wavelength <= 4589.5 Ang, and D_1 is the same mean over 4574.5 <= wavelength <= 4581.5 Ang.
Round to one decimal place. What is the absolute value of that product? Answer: 37.9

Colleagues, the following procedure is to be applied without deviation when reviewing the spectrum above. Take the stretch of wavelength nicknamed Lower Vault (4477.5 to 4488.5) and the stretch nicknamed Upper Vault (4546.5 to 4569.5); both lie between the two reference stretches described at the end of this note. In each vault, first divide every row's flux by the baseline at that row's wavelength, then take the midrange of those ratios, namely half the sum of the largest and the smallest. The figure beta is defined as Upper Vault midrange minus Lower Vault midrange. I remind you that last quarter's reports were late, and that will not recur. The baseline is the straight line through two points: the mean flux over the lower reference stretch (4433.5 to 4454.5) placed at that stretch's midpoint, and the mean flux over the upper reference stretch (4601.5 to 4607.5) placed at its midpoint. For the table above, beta 0.10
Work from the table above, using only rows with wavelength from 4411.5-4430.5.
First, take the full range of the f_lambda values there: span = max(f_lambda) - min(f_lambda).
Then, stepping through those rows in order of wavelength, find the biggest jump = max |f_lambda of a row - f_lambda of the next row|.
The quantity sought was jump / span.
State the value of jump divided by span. 0.94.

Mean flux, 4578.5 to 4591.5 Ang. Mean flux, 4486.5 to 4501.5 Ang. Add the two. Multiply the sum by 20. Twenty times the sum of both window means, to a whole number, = 2740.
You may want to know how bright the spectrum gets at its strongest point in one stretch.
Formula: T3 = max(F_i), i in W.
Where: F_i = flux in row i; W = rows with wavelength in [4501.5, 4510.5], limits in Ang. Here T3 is 84.19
